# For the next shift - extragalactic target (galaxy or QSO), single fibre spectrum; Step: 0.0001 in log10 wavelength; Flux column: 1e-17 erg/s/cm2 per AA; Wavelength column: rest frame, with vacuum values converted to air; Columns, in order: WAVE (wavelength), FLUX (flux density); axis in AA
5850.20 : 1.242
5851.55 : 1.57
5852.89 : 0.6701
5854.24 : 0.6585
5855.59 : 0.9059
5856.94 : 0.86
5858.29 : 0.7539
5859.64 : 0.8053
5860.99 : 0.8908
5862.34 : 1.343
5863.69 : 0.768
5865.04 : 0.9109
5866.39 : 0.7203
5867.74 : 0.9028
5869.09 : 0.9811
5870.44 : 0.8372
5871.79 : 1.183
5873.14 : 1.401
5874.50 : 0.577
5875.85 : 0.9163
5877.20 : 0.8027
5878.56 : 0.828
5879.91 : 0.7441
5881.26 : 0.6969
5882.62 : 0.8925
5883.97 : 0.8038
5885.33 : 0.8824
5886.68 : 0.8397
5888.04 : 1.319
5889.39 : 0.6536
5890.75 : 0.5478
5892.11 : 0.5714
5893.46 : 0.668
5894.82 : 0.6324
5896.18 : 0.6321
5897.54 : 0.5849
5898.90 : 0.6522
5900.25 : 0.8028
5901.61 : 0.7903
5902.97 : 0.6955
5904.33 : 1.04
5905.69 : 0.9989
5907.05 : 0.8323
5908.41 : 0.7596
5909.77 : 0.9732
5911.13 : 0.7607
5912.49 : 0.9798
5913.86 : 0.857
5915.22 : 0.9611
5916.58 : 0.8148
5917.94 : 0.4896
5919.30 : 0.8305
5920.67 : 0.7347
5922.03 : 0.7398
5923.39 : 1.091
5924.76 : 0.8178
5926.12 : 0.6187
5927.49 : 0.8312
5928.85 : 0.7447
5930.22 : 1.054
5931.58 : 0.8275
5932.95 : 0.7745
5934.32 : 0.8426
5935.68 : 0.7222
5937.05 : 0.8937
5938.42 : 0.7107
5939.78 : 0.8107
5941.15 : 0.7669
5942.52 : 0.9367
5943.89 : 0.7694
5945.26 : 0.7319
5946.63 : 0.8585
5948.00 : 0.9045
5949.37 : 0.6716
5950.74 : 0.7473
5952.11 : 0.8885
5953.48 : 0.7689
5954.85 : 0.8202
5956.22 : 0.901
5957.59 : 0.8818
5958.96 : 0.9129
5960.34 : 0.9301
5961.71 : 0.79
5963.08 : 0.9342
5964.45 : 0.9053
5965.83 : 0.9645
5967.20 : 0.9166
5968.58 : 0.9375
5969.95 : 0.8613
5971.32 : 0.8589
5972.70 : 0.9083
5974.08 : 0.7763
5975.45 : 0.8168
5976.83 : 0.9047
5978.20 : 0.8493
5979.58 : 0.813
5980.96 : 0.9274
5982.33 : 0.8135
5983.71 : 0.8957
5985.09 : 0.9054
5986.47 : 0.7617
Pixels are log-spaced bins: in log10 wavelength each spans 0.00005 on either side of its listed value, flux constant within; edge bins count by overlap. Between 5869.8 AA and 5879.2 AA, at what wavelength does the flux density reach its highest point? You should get 5873.14 AA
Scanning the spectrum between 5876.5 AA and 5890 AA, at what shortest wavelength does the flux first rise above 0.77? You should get 5877.20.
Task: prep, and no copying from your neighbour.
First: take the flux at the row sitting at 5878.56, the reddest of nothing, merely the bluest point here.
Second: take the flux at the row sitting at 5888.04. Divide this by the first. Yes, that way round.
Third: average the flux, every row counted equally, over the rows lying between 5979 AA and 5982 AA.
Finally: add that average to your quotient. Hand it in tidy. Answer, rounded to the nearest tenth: 2.5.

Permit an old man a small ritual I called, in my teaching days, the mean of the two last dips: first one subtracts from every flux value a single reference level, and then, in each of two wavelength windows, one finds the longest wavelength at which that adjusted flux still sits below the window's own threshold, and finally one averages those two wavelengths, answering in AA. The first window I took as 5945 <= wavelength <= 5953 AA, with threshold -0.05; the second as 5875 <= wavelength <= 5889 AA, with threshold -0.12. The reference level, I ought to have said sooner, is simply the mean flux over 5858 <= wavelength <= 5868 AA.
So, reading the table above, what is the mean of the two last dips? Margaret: 5916.0 AA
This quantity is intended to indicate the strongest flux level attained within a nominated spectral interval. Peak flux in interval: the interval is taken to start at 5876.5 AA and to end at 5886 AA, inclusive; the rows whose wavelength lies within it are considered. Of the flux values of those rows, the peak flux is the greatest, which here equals 0.8925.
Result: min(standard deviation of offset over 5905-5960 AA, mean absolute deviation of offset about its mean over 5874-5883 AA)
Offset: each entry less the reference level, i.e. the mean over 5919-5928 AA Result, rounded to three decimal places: 0.092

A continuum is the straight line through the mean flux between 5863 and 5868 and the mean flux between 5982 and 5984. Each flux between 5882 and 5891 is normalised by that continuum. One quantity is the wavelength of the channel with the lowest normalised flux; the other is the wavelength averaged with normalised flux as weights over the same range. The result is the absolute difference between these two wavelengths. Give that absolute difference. 4.3 AA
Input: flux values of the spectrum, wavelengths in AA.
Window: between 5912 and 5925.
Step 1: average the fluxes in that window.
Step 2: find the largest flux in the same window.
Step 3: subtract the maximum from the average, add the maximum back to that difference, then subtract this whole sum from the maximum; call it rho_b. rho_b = 0.26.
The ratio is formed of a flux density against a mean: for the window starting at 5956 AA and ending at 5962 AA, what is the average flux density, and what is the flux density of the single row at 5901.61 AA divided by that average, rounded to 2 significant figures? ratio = 0.89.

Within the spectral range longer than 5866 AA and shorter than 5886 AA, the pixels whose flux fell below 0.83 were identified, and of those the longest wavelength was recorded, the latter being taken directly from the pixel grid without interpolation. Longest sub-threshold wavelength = 5883.97 AA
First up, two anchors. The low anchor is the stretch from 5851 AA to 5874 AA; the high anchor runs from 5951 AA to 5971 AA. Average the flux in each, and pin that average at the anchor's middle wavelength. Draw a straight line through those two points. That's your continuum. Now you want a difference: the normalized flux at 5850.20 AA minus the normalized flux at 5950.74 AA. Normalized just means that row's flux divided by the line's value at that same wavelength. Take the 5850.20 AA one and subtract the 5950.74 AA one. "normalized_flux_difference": 0.46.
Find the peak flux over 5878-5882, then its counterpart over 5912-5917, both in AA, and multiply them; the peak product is 0.81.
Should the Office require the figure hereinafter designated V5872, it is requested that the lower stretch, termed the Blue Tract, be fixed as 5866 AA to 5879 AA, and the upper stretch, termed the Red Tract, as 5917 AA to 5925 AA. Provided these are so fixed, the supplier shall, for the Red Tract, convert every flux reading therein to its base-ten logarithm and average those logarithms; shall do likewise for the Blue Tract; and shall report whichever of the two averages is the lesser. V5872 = -0.118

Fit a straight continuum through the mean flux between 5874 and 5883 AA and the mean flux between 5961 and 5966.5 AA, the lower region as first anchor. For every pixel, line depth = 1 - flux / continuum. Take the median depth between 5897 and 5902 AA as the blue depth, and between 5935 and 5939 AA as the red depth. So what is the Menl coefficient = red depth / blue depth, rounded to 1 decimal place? 1.5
